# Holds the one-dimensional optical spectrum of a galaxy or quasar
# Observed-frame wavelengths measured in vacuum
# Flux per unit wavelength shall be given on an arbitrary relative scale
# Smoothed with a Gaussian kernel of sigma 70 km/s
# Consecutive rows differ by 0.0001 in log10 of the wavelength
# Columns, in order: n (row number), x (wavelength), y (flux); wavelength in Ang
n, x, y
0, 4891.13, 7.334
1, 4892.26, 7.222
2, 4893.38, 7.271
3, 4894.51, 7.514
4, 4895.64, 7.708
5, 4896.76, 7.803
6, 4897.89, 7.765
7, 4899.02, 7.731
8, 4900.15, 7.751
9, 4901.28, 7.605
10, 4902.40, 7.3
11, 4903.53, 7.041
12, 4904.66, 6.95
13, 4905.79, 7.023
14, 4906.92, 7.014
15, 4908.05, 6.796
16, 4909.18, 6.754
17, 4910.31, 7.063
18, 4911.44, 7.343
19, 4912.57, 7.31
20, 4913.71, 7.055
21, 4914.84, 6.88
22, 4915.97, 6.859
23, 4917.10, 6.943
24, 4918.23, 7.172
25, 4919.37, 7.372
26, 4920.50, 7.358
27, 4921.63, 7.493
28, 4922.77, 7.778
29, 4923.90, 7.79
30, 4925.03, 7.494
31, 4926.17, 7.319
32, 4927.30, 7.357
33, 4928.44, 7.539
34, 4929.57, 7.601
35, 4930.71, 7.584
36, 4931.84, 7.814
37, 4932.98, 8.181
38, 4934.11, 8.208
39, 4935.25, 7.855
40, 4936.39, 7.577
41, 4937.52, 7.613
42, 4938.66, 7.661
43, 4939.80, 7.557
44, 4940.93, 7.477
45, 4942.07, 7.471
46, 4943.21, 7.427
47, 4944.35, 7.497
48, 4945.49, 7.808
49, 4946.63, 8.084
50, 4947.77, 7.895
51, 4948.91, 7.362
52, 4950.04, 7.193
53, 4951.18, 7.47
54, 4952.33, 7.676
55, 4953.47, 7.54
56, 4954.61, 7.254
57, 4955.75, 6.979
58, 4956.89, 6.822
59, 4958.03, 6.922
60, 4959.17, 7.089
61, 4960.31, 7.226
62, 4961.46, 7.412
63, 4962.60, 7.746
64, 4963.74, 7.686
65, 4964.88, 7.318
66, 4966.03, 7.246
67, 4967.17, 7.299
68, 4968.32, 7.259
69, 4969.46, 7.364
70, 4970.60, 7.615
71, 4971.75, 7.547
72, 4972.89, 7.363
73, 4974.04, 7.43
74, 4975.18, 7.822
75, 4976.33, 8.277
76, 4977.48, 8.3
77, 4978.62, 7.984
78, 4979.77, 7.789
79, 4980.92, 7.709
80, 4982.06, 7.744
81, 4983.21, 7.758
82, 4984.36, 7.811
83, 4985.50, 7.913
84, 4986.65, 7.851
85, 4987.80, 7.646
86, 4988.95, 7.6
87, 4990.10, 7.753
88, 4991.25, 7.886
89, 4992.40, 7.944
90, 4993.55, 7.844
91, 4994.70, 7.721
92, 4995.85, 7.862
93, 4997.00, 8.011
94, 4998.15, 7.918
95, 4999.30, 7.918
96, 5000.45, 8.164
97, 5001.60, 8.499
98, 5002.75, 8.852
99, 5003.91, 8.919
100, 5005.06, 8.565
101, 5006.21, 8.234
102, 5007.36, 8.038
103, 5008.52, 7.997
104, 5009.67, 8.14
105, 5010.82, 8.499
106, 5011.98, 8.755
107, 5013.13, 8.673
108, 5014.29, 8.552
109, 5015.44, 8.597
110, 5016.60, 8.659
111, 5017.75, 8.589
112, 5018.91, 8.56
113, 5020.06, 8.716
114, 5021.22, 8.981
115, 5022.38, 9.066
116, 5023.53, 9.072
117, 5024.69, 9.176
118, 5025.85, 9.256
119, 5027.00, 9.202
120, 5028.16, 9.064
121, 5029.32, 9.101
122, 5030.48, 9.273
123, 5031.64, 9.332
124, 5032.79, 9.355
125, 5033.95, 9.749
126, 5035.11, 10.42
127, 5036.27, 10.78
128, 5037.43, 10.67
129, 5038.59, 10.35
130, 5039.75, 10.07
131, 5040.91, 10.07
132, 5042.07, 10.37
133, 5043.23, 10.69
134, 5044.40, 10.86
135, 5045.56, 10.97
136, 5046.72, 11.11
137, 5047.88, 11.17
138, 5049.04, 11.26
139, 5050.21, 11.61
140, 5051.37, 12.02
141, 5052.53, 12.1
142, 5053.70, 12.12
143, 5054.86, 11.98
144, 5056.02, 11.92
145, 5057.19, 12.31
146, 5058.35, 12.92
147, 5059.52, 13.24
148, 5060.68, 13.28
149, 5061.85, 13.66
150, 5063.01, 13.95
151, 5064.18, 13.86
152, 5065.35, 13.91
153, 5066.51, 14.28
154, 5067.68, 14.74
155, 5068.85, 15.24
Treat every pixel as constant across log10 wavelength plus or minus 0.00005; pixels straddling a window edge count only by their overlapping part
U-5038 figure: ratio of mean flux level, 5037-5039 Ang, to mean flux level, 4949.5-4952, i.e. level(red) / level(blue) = 1.43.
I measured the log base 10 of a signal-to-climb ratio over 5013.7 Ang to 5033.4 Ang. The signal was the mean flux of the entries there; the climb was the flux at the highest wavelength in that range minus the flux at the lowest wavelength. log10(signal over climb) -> 1.0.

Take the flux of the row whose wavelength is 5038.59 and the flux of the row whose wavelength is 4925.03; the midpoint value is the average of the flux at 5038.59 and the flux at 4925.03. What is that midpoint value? 8.9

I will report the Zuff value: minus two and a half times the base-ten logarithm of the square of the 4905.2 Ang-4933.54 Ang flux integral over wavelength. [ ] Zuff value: -11.6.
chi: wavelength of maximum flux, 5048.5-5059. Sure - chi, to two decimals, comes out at 5058.35 Ang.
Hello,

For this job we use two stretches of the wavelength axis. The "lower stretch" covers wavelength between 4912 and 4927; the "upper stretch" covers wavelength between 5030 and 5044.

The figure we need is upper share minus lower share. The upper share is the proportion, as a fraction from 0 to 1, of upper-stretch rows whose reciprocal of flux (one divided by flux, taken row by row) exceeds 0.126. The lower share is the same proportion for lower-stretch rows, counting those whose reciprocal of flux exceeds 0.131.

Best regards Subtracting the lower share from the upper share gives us -0.8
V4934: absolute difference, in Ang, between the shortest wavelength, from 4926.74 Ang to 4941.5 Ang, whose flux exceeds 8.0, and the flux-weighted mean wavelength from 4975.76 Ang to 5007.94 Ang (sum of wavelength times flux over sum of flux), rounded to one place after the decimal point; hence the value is 59.0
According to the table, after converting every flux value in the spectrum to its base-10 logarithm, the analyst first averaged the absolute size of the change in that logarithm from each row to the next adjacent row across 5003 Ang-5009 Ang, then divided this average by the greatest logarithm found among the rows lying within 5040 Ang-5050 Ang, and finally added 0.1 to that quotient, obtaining 0.111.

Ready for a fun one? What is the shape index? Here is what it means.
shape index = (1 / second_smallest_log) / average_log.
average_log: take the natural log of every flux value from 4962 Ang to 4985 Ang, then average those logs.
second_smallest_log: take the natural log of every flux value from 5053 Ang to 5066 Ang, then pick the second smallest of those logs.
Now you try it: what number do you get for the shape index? 0.198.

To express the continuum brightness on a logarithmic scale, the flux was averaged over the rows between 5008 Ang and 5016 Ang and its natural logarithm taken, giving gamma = 2.14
